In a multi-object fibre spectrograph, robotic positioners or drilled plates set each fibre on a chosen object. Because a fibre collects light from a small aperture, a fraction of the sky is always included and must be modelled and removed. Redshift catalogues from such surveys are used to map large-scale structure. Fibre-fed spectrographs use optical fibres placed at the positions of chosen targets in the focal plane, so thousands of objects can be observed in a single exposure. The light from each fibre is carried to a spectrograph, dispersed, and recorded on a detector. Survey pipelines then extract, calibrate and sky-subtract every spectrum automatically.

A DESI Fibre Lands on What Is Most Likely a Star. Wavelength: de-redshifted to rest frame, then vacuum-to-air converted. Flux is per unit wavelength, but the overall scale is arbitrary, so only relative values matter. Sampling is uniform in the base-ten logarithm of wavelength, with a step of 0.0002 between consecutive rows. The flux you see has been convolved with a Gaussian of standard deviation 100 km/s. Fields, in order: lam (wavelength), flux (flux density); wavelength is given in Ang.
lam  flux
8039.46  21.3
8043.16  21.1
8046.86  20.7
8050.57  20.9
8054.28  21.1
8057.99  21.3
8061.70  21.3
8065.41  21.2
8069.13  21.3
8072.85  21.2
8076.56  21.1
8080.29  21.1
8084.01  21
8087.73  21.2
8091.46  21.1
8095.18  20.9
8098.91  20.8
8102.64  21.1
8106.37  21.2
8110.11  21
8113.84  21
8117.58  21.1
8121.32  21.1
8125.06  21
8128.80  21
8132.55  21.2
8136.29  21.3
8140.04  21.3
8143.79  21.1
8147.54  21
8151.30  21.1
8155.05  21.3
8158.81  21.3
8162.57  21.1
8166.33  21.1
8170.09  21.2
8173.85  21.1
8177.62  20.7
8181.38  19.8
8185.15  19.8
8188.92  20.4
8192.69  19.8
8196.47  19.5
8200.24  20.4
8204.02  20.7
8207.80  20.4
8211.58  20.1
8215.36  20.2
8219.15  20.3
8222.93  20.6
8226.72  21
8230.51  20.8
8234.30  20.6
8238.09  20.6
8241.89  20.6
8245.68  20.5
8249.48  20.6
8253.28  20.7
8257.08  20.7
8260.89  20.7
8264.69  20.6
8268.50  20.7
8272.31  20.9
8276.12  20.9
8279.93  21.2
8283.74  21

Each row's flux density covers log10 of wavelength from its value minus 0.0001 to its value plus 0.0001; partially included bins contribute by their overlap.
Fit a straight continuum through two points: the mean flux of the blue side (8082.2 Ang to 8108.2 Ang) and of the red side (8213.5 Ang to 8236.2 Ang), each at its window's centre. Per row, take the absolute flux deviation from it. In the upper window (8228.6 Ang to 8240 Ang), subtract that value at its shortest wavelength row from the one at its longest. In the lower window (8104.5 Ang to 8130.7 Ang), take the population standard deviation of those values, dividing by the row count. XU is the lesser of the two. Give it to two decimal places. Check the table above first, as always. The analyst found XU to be -0.17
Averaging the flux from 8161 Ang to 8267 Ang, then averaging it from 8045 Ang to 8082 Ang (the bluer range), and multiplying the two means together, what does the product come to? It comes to 433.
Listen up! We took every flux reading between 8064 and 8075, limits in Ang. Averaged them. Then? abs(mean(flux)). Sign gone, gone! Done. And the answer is 21.23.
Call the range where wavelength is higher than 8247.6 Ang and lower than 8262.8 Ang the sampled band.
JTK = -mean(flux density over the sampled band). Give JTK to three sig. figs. -20.7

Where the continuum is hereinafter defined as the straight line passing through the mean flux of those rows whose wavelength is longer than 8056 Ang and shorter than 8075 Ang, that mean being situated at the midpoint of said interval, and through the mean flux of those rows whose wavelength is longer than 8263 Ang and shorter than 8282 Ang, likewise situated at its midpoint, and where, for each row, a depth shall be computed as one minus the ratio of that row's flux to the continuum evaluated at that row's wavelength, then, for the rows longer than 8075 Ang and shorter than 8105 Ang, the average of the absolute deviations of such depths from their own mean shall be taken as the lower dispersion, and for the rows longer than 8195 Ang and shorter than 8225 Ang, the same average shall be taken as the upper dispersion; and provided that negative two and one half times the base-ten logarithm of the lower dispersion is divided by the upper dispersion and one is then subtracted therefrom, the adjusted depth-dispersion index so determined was 472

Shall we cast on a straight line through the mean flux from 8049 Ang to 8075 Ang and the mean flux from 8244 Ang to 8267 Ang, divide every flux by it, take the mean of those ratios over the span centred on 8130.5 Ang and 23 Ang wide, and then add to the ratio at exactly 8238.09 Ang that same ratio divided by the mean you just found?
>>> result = 1.98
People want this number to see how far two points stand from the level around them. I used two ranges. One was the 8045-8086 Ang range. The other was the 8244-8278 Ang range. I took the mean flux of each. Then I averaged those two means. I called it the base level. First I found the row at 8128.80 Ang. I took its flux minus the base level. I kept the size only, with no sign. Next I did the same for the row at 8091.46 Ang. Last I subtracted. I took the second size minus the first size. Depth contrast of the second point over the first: 0.1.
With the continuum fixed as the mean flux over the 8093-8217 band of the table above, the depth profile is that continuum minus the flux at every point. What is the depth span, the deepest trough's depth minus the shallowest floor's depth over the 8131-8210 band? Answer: 1.8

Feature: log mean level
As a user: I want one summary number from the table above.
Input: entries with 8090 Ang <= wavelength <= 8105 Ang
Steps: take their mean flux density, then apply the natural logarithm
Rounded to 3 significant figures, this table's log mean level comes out 3.04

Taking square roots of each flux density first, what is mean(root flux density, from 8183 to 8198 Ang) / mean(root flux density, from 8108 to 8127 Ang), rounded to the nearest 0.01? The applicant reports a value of 0.97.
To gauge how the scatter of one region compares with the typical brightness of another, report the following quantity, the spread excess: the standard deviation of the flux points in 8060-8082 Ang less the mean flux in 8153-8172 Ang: -21.1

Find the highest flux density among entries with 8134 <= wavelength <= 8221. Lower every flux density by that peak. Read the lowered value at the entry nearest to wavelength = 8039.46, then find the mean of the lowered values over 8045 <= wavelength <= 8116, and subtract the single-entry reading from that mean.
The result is -0.22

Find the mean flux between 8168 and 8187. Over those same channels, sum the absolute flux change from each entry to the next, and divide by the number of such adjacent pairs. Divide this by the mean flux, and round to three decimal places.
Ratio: 0.017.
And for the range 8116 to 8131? 0.002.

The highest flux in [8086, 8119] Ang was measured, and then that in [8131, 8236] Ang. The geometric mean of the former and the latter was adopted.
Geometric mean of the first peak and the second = 21.2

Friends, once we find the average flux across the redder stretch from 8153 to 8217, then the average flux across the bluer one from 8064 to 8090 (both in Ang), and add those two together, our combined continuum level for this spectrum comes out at 41.7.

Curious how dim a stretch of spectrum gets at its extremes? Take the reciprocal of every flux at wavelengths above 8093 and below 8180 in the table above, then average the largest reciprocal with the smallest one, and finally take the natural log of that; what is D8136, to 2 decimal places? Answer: -3.04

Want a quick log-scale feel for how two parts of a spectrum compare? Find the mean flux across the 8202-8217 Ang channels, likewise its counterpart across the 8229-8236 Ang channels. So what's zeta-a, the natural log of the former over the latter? -0.02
